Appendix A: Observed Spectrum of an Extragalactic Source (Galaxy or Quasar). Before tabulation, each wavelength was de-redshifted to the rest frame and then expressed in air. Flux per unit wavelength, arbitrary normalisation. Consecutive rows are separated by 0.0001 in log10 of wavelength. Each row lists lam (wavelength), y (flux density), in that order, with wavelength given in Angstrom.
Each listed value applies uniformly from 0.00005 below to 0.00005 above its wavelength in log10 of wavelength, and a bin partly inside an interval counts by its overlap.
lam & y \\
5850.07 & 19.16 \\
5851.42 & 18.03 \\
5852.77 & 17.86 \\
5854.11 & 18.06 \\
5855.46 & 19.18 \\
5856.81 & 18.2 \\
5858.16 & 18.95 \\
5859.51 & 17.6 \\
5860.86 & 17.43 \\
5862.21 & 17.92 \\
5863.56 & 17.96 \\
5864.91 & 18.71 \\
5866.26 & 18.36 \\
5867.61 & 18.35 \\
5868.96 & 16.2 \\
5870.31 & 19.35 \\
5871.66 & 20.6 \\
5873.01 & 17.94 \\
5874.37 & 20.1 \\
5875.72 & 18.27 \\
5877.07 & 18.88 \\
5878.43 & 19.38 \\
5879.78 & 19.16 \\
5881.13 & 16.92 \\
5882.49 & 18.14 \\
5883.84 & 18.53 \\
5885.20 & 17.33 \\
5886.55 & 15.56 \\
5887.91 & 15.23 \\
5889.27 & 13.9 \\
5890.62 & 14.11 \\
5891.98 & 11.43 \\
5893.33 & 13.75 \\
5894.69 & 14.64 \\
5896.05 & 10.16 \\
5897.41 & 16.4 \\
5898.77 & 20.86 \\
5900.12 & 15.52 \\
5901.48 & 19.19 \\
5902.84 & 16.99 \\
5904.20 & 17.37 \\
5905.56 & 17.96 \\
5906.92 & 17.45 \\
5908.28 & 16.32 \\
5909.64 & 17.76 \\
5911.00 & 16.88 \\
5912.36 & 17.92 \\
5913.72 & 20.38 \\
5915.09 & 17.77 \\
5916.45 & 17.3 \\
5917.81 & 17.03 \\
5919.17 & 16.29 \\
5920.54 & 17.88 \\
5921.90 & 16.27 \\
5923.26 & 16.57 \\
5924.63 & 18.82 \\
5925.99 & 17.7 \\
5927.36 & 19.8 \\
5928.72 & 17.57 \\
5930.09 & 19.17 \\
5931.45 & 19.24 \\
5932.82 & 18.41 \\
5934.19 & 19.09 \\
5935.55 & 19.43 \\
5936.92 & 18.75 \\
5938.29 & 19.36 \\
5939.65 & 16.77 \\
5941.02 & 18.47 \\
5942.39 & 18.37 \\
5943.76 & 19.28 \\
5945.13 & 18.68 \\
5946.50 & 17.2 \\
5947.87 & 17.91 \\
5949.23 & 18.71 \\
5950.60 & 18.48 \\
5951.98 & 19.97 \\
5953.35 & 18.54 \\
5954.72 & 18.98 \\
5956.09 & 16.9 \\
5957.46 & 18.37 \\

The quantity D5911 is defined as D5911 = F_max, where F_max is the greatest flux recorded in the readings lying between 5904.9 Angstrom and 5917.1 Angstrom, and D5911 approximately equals 20.38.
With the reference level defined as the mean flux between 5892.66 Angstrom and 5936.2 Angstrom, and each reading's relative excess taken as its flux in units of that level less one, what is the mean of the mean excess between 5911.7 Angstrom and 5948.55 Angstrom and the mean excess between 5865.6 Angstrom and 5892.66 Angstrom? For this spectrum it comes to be 0.02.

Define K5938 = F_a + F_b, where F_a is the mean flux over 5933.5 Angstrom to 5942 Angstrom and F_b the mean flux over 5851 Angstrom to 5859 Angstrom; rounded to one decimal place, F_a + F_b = 37.0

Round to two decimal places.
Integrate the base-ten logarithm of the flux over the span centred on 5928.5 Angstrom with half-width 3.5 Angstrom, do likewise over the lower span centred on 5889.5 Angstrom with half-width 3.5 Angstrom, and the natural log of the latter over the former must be -0.11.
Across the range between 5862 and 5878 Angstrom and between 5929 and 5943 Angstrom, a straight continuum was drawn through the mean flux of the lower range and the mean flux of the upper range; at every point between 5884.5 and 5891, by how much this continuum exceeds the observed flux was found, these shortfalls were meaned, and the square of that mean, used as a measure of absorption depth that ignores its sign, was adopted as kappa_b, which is 11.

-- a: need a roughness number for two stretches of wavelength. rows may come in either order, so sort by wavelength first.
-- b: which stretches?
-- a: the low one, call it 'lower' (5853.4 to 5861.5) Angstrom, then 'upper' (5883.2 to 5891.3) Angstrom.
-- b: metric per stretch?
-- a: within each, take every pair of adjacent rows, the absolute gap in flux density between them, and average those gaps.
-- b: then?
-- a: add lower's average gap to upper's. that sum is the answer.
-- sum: 1.8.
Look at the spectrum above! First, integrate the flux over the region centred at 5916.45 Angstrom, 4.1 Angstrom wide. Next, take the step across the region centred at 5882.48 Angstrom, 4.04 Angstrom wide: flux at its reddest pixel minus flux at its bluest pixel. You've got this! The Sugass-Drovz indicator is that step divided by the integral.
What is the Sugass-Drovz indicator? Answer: 0.023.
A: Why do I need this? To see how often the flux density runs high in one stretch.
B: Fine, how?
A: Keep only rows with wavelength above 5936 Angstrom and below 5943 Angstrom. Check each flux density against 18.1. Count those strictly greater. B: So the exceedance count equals 4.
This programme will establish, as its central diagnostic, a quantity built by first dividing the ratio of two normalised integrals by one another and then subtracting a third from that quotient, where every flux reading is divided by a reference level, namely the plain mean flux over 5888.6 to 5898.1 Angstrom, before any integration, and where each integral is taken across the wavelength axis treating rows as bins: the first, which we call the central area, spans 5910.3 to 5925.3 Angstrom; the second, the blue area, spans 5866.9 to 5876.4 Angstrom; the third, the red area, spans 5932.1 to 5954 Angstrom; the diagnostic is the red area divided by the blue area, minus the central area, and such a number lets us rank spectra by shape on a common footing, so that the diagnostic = -17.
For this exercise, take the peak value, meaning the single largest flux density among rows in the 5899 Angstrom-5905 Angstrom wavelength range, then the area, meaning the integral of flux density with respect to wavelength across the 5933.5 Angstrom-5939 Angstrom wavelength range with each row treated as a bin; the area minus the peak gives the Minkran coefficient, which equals 86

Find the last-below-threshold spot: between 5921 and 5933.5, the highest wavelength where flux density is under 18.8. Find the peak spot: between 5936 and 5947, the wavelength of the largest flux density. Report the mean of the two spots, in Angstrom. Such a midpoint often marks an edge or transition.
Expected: 5935.6 Angstrom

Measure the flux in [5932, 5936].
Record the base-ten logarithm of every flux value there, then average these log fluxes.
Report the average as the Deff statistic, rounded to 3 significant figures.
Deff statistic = 1.28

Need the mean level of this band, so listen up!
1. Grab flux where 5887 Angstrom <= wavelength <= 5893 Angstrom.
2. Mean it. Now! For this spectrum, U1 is 13.7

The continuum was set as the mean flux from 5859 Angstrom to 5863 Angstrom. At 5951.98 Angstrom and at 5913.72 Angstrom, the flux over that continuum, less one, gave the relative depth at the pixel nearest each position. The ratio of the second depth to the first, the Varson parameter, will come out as 1.2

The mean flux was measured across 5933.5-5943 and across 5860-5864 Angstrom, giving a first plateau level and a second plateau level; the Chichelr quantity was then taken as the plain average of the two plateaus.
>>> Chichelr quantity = 18.2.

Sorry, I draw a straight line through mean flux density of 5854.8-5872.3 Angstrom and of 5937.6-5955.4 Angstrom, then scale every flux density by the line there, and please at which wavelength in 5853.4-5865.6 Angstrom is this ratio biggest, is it 5855.46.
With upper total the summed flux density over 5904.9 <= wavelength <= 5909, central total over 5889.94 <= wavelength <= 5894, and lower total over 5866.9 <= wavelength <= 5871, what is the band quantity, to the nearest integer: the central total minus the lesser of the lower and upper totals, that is -12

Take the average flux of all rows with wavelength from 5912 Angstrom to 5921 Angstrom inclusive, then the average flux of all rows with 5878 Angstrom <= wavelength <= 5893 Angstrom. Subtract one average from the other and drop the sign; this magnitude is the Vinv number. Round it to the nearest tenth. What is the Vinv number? 1.5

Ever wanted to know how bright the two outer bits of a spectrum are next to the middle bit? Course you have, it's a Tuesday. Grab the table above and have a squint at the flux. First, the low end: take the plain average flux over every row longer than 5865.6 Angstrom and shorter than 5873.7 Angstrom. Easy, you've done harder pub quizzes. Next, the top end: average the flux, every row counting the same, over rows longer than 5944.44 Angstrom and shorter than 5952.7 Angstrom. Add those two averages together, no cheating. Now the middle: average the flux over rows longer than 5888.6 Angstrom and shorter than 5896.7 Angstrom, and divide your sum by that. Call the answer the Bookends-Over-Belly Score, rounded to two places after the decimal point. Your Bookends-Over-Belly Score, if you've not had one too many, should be 2.84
